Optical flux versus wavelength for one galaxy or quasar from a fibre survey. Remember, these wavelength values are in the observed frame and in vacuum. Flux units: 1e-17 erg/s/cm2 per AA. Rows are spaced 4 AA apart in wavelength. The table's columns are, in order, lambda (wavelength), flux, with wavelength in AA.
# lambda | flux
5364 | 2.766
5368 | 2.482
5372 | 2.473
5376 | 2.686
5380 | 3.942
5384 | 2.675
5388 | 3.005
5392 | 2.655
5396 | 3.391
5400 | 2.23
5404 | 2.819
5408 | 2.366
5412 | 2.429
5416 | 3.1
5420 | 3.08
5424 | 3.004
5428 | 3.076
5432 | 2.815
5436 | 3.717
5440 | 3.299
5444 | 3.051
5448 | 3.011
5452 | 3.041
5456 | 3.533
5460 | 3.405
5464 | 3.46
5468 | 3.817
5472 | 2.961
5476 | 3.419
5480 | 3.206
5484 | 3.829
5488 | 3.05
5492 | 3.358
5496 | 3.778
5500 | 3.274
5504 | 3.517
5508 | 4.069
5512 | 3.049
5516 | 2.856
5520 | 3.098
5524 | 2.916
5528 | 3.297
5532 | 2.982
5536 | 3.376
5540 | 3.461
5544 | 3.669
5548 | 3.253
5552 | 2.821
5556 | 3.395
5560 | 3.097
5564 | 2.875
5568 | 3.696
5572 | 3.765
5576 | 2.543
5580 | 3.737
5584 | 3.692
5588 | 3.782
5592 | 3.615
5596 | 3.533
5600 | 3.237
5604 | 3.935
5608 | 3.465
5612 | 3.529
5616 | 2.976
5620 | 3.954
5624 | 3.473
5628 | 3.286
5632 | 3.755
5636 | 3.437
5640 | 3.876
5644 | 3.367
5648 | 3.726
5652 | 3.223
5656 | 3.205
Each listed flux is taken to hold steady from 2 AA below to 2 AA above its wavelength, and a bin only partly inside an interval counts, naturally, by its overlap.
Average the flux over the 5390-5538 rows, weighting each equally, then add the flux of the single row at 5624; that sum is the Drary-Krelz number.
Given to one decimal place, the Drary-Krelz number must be 6.6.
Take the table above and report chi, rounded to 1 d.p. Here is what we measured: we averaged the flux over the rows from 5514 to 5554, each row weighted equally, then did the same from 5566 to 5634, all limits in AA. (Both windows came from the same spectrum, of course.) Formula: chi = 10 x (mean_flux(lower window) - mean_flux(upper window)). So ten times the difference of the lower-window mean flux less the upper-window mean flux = -3.5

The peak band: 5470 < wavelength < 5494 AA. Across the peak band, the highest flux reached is 3.829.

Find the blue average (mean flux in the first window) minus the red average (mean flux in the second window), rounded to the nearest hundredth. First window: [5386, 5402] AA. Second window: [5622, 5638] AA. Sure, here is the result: -0.67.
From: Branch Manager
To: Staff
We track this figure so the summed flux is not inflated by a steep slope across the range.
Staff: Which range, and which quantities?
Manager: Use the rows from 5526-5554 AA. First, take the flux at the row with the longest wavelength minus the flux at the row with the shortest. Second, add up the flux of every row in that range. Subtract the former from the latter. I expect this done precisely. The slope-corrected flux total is 23.3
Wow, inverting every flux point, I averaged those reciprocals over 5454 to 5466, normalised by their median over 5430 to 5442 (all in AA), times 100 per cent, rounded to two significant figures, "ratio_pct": 95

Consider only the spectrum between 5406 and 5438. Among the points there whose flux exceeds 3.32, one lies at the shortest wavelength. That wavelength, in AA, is 5436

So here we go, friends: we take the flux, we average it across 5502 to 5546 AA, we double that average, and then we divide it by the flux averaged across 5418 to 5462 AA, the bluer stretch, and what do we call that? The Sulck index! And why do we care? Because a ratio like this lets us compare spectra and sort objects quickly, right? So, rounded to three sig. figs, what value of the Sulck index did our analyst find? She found 2.07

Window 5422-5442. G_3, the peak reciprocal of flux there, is 0.355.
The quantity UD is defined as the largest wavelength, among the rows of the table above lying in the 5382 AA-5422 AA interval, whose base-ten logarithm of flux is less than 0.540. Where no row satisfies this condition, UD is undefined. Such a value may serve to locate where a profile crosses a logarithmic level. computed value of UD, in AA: 5420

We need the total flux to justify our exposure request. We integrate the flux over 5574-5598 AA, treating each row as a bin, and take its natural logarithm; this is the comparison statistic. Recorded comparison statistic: 4.43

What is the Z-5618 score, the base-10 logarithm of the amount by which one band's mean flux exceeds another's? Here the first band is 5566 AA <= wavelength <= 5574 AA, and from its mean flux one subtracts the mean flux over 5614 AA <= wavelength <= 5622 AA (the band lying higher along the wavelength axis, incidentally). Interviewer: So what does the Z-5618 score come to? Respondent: -0.58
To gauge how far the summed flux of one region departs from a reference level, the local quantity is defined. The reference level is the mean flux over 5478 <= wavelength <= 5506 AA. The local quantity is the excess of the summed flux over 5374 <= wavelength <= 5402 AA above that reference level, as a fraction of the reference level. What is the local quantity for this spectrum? 5.0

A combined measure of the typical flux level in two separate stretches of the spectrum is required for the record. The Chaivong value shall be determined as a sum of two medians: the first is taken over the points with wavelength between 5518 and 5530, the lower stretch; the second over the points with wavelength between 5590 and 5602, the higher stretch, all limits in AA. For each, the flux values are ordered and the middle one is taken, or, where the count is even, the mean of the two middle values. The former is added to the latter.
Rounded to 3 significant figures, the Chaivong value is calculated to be 6.63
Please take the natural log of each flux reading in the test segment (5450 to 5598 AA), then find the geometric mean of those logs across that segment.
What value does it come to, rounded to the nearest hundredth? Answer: 1.20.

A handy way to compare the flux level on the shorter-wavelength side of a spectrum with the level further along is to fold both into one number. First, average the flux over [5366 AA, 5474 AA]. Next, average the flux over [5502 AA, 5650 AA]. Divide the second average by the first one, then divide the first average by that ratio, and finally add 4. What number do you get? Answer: 6.7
